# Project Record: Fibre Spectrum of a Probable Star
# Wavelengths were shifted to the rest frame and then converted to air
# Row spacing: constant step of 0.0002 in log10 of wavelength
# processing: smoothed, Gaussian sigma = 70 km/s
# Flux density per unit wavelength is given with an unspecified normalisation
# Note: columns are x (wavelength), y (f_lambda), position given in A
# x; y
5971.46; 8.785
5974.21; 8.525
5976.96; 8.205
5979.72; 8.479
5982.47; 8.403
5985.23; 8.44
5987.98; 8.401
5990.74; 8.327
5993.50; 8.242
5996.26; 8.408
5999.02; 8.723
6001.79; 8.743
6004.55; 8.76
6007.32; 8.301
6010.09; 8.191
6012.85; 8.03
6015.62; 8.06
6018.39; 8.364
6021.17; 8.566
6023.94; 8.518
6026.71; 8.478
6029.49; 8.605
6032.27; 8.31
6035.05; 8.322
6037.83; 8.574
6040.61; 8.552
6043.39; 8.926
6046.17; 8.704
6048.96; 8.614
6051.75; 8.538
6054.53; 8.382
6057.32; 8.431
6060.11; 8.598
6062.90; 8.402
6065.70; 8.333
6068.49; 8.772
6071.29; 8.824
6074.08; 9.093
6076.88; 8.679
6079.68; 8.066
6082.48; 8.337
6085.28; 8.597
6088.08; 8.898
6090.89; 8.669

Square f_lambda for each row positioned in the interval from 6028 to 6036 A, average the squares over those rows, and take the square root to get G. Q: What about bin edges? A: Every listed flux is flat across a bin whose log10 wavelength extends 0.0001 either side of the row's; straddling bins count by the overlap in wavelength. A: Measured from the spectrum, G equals 8.41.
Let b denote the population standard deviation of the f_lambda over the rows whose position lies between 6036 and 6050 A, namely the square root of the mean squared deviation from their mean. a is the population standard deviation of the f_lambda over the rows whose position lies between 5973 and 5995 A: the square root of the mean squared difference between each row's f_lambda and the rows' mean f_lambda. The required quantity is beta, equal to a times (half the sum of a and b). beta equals 0.013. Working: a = 0.10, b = 0.136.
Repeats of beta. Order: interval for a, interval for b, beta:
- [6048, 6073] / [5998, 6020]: 0.037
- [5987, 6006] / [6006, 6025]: 0.040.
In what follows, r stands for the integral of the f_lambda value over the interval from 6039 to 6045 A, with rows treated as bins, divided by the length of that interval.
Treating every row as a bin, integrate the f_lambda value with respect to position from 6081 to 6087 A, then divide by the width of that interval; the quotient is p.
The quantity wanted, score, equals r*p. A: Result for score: 74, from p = 8.49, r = 8.7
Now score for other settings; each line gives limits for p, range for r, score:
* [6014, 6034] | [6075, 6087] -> 71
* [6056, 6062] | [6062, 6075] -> 74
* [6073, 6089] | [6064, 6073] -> 74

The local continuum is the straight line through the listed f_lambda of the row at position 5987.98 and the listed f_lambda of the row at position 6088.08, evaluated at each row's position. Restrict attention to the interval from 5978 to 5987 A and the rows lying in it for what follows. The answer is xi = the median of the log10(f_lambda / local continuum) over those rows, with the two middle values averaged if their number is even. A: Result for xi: 0.003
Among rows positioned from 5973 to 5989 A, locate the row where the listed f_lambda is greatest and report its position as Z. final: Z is 5974.21 A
